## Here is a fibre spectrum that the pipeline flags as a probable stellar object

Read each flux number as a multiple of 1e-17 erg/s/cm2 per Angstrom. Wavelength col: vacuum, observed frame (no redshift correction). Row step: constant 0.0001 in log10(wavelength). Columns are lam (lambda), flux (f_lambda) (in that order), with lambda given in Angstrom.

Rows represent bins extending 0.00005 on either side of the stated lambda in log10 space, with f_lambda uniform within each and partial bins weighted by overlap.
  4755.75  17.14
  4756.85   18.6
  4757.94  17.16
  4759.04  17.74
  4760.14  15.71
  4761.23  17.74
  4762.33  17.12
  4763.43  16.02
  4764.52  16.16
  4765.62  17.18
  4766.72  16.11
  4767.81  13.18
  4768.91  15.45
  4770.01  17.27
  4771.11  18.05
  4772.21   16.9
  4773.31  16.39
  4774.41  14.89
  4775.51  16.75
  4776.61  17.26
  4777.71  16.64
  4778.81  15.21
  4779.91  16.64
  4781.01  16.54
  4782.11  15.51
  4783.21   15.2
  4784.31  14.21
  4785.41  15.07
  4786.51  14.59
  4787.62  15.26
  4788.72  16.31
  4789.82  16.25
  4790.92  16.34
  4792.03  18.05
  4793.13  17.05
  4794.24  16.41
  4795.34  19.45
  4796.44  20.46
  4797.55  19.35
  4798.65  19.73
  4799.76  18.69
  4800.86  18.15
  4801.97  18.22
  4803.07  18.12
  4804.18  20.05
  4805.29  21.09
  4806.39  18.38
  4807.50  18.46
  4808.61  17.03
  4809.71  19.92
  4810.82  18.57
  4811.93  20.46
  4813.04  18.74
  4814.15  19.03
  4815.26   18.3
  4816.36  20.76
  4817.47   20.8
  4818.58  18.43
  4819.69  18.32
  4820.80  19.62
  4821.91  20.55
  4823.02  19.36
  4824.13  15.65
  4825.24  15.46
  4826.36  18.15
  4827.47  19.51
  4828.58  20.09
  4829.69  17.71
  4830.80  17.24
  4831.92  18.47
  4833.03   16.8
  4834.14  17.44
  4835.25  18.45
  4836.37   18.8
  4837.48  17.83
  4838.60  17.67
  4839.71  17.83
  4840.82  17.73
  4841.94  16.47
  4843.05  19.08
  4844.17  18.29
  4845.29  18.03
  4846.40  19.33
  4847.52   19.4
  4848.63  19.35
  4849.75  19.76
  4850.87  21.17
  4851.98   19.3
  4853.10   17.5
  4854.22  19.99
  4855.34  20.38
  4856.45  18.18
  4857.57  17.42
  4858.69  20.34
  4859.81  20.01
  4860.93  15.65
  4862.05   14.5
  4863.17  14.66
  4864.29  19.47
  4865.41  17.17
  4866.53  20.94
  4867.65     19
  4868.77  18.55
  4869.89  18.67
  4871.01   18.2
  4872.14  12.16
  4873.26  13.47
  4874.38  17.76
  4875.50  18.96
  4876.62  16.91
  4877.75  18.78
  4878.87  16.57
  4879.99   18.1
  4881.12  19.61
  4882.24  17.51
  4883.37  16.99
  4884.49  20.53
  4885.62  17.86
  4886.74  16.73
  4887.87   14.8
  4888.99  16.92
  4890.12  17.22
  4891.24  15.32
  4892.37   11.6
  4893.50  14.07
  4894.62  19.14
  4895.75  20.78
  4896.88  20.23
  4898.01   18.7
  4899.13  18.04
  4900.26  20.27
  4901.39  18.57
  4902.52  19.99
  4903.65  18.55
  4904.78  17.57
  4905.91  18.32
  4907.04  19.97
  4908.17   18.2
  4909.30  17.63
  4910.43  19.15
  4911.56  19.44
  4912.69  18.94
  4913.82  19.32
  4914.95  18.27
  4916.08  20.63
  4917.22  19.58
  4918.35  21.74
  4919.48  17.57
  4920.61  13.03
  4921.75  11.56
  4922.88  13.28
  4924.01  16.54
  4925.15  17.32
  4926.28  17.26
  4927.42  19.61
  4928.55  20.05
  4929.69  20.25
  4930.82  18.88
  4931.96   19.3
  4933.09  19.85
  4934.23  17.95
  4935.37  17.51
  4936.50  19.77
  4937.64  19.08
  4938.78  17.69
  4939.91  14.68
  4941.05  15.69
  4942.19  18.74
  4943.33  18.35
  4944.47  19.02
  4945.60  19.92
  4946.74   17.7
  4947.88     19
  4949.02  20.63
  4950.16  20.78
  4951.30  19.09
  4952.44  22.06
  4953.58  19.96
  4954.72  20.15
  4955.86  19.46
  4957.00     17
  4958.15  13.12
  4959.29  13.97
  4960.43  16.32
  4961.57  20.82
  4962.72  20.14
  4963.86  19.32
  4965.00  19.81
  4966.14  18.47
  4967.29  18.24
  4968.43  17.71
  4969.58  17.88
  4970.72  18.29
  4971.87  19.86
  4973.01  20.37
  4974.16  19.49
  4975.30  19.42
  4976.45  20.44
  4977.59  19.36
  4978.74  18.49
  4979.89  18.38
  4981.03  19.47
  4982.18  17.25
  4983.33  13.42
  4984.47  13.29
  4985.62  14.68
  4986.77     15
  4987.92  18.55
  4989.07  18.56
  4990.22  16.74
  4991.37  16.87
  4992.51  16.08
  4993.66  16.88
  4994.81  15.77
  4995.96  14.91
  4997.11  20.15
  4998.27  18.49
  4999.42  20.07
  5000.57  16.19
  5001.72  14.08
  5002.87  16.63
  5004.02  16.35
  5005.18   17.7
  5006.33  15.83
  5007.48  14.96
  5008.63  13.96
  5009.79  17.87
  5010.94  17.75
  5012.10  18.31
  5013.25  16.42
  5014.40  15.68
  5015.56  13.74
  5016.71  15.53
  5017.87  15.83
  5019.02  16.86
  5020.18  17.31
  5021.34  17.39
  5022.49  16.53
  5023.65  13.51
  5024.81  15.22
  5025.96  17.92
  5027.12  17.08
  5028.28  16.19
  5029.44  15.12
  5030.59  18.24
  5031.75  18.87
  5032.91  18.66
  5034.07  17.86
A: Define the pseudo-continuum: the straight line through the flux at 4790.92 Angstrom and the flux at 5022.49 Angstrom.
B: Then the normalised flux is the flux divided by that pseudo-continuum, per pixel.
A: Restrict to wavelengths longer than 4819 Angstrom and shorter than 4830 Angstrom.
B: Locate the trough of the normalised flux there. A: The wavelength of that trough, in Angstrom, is 4825.24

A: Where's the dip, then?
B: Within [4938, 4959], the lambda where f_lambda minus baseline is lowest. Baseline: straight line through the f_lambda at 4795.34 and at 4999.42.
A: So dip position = 4958.15 Angstrom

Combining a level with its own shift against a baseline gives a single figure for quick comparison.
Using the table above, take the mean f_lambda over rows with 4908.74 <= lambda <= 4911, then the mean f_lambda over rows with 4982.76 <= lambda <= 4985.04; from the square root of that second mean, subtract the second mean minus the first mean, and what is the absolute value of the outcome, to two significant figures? 8.7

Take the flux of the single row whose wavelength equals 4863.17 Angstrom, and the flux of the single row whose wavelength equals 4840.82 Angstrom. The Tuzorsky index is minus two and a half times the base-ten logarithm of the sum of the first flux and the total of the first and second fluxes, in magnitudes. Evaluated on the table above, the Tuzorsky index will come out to -4.2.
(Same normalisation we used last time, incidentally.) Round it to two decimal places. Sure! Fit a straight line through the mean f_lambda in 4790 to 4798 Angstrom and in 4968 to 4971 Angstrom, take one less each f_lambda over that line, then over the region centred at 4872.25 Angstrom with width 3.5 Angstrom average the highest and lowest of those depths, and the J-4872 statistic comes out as 0.16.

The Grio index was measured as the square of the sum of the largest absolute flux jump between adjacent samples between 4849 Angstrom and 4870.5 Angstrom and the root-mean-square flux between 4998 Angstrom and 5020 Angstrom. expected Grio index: 455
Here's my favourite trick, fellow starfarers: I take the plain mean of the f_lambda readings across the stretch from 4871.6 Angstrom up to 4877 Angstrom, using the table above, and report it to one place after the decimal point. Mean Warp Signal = 15.9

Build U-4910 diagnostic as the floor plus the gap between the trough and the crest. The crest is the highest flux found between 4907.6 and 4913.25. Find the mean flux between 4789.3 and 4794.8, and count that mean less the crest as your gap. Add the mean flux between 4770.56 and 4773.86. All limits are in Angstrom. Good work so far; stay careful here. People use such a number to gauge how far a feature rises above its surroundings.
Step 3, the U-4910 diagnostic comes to 14.5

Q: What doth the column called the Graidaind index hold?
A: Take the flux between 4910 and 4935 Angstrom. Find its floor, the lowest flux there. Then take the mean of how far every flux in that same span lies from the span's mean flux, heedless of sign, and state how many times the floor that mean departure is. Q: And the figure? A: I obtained 0.163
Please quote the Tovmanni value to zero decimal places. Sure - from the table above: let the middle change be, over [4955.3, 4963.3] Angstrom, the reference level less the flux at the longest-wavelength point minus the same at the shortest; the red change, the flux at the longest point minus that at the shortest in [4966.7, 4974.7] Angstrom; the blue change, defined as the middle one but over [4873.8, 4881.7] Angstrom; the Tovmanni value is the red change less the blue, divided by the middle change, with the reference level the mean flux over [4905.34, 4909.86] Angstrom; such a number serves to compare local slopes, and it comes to -5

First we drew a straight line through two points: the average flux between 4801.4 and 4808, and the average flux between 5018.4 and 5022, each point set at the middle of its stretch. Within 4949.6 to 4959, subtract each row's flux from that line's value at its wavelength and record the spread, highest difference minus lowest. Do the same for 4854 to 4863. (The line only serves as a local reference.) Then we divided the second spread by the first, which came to 0.65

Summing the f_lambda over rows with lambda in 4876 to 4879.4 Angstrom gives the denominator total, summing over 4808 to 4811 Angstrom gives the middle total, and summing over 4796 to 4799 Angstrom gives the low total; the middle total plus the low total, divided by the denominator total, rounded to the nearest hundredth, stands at 2.20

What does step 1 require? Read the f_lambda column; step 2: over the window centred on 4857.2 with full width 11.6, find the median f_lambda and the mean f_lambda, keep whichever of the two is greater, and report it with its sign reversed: -18.7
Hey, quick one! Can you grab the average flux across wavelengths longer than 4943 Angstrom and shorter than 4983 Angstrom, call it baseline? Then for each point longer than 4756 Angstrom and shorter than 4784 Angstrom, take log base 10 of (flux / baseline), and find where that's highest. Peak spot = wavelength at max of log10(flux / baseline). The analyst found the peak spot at 4756.85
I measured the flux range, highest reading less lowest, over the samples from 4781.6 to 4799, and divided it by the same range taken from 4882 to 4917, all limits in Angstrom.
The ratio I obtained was 0.68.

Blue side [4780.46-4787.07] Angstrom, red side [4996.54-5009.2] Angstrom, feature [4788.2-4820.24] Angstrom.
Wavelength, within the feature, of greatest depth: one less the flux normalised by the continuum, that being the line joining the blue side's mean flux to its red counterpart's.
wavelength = 4789.82 Angstrom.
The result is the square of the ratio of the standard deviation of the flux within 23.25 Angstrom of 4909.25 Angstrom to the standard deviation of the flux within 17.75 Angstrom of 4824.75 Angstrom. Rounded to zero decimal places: 3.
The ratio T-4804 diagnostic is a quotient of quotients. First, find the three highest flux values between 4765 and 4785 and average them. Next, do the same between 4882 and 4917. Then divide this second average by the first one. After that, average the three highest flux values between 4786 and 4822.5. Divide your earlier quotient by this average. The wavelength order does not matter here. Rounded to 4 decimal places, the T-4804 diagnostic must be 0.0564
